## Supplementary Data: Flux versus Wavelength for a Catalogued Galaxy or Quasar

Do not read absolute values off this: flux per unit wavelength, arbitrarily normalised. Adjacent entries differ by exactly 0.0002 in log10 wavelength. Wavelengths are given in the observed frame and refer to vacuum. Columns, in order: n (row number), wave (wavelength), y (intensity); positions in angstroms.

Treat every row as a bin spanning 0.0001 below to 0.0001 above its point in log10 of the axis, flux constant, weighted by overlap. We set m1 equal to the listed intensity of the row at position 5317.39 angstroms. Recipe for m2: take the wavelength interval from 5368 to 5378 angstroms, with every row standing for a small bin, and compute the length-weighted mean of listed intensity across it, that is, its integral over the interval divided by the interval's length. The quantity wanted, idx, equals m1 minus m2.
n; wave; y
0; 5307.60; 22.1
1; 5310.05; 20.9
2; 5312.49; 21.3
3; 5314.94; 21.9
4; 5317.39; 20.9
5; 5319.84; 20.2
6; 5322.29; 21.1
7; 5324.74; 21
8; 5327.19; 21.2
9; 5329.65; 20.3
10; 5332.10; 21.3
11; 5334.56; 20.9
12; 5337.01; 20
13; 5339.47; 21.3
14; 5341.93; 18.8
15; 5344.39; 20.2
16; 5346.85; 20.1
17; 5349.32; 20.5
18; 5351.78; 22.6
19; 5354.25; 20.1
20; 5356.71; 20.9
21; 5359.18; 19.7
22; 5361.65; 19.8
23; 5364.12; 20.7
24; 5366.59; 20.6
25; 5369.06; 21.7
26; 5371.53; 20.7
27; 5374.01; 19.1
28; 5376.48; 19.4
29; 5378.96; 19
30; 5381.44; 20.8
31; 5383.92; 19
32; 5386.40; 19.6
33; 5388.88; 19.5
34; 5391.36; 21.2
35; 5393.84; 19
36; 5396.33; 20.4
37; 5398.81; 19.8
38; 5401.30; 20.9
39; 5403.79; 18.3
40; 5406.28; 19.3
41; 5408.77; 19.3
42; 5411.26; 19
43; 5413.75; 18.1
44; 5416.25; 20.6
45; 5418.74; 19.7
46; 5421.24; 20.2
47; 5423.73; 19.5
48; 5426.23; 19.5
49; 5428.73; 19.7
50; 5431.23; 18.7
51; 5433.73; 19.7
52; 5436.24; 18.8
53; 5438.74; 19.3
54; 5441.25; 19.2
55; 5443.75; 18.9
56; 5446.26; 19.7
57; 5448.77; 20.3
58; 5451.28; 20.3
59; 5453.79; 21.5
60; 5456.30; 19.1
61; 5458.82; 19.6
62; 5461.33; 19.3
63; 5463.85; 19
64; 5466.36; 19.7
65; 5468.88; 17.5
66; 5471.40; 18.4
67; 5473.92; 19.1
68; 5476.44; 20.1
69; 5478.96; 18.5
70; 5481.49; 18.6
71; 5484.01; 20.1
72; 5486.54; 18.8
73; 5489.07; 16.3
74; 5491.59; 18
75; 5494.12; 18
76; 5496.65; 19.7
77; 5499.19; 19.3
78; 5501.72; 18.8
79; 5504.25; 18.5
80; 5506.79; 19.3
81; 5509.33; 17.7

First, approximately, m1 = 20.9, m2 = 20.2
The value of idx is 0.7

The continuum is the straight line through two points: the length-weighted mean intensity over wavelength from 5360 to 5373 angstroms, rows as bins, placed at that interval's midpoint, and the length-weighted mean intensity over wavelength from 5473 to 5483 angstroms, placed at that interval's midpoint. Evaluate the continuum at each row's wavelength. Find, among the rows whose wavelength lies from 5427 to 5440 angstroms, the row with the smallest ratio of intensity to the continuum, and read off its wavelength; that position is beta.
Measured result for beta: 5431.23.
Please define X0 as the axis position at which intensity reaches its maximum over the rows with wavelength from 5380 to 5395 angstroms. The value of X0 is 5391.36 angstroms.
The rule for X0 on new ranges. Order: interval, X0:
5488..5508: 5496.65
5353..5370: 5369.06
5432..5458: 5453.79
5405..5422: 5416.25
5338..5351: 5339.47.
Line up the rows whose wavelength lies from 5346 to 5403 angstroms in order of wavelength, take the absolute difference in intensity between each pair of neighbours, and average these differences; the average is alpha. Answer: 1.08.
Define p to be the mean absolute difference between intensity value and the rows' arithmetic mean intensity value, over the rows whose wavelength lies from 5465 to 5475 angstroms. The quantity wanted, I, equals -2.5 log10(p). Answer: 0.3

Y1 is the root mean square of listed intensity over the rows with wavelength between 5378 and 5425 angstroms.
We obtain 19.7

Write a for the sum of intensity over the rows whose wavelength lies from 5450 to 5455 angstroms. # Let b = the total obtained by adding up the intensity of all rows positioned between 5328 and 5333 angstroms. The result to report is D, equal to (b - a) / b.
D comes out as 0.00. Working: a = 41.8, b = 41.6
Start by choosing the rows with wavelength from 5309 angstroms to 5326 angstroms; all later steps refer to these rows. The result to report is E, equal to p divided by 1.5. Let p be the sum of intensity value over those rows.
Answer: 98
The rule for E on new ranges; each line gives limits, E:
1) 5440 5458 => 93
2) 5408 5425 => 91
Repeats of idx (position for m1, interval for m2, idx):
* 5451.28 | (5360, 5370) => -0.3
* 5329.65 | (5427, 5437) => 1.1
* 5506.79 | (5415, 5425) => -0.7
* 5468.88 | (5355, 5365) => -2.8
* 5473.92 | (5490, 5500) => 0.5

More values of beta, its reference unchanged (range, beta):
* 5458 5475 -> 5468.88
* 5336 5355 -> 5341.93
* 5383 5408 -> 5403.79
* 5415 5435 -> 5431.23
